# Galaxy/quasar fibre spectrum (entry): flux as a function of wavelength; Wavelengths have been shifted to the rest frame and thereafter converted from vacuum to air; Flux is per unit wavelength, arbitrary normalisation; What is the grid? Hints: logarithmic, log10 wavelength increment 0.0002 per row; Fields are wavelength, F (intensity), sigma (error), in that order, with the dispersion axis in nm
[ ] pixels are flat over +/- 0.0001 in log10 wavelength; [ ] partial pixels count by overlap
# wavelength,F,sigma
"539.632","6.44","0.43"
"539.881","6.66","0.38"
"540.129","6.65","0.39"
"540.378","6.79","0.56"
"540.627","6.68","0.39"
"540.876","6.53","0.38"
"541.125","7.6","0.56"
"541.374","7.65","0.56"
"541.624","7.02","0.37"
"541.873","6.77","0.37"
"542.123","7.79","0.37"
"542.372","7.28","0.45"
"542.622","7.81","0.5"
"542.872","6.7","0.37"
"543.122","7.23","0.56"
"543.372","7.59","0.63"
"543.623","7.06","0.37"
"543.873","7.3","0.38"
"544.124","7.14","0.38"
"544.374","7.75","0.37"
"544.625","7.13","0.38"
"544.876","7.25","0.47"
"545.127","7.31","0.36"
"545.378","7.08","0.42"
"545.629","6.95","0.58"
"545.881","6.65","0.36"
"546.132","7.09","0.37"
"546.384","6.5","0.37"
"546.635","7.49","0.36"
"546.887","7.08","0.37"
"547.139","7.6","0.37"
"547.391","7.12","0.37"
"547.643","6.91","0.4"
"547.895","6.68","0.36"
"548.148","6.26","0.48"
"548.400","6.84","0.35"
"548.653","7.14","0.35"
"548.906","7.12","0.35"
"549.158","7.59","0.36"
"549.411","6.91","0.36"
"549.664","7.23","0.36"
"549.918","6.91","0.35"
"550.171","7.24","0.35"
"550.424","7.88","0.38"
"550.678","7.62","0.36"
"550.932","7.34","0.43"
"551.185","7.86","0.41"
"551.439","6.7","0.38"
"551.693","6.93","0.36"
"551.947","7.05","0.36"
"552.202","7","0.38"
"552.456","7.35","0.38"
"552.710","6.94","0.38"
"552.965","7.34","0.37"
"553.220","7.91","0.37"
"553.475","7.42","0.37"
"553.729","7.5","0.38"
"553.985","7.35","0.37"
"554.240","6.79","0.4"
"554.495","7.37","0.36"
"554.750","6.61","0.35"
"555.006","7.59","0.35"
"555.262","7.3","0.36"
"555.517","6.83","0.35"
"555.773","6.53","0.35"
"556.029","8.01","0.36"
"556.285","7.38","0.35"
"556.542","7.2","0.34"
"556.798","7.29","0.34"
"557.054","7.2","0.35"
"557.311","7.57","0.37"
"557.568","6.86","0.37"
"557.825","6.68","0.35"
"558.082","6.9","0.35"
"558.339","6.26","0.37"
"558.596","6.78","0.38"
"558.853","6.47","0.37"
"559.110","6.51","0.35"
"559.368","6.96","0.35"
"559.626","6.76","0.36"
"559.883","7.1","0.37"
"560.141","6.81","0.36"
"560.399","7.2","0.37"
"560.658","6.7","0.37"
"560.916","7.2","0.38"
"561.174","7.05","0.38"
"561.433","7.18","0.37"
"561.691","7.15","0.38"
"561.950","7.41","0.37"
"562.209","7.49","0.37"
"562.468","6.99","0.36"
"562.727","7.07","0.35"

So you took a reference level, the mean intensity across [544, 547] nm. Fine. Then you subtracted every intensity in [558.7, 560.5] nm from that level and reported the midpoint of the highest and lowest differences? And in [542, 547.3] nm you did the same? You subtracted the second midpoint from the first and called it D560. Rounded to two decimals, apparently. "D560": 0.32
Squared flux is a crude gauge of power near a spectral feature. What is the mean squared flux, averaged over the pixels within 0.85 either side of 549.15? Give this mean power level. 51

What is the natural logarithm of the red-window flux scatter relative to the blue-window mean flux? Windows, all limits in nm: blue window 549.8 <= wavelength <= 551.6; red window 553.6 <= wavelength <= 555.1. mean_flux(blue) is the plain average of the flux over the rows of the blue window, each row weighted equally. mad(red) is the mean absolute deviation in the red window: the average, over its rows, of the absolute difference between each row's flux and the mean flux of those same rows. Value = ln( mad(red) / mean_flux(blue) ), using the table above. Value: -3.09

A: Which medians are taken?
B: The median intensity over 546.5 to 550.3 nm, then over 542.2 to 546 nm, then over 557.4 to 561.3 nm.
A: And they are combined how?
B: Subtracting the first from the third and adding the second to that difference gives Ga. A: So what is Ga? 6.92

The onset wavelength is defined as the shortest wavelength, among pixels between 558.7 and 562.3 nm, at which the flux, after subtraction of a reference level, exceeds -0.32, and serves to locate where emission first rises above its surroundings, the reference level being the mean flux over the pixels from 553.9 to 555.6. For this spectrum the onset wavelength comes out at 559.368 nm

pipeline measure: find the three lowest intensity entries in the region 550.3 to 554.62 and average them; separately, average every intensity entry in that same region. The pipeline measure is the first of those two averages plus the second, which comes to 14.1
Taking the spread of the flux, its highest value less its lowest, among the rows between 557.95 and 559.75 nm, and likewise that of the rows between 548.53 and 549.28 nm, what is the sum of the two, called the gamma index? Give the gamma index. 1.2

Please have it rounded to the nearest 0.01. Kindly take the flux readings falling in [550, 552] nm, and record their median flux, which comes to 7.29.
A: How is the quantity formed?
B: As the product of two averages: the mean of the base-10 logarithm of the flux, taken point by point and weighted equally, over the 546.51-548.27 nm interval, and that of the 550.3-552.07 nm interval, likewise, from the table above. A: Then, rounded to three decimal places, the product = 0.731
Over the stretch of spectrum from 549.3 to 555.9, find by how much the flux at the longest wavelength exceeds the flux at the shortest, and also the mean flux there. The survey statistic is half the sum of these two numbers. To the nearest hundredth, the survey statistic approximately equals 3.42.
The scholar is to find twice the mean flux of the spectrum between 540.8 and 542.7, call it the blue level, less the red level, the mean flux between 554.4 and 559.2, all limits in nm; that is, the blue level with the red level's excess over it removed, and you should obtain 7.6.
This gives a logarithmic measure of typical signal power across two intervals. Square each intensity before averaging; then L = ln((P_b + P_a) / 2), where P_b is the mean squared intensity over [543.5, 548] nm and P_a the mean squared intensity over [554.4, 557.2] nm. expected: 3.94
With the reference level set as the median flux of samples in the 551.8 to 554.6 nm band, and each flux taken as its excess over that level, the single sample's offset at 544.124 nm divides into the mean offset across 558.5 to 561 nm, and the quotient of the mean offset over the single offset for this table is 2.4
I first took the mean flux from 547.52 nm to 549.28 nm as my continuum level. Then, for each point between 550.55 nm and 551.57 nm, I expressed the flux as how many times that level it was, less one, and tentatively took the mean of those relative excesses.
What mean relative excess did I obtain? 0.064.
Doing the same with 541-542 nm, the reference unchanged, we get 0.047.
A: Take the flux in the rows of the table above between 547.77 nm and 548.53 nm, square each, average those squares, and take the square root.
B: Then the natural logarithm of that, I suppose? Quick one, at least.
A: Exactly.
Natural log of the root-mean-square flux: 1.89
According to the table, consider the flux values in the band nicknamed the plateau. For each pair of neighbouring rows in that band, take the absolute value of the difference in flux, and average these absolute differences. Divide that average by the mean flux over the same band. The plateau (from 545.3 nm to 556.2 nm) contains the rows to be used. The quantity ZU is 0.063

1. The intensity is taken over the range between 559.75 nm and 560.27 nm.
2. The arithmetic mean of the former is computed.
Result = 6.96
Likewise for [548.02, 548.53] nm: 6.55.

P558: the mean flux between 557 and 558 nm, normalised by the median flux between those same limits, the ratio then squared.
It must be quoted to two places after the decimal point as 1.01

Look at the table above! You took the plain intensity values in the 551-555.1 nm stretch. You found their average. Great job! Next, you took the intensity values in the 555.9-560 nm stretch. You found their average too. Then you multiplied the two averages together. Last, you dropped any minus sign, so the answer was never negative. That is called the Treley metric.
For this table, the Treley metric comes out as 50.6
